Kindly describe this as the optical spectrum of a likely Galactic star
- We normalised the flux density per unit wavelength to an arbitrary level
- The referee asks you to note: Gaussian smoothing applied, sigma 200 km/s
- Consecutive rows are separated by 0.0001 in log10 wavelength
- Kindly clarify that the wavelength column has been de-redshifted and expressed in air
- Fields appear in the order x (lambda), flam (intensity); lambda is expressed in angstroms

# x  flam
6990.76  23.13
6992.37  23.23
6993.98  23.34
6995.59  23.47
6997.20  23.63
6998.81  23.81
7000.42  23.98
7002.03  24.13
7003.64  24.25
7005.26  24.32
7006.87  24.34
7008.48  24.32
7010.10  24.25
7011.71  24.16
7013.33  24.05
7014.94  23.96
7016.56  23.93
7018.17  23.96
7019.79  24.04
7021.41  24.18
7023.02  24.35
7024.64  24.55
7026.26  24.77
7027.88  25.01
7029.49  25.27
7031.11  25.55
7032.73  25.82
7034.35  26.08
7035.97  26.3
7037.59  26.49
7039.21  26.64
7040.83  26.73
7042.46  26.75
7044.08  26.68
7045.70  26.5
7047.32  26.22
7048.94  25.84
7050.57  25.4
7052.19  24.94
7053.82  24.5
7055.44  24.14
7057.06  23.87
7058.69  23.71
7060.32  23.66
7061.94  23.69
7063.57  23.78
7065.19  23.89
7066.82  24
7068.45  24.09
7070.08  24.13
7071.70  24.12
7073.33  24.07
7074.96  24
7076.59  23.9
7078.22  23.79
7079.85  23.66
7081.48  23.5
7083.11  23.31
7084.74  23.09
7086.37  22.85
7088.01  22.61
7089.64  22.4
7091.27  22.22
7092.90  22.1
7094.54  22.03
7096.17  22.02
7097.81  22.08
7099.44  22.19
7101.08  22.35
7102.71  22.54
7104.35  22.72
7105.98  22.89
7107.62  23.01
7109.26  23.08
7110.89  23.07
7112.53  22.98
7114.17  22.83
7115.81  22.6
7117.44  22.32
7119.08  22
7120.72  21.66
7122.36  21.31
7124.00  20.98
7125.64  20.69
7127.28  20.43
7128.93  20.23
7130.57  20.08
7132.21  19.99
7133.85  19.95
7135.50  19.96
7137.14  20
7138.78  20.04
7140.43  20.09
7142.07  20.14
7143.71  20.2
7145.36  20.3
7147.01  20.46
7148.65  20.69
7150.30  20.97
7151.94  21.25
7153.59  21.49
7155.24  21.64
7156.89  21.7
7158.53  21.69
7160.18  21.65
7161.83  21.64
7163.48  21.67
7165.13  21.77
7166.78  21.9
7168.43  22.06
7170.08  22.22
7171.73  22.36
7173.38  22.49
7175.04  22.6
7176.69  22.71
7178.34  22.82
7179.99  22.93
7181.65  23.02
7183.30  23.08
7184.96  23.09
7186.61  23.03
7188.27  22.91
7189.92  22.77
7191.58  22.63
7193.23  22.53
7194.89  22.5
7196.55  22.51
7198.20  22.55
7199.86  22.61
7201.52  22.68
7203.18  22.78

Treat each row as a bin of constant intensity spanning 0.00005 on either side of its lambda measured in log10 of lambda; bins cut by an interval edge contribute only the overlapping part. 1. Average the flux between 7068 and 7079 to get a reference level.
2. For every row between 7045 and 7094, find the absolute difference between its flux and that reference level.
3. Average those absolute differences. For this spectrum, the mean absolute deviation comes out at 0.7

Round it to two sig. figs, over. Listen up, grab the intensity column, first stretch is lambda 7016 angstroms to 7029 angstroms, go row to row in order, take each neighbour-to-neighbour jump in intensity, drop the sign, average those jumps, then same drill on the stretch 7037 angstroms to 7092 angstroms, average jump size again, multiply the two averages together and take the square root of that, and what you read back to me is 0.16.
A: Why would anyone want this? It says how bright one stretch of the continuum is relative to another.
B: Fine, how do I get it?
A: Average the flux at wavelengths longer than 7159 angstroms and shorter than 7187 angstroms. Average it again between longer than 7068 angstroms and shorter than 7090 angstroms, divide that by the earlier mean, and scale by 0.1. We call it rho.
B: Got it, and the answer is 0.105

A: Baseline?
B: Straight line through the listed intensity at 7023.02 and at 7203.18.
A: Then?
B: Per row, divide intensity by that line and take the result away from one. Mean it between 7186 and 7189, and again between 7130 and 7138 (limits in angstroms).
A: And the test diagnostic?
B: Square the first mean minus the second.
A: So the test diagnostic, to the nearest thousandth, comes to 0.022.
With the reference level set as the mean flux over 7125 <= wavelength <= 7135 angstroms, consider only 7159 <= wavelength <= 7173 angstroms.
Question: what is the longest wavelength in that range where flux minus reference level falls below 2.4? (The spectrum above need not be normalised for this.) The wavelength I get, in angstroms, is 7171.73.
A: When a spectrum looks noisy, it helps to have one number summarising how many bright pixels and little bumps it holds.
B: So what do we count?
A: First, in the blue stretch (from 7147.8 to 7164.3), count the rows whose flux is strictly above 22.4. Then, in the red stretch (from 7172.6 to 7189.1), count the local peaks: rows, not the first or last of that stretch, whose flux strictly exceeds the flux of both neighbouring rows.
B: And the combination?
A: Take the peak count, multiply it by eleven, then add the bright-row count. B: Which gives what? 11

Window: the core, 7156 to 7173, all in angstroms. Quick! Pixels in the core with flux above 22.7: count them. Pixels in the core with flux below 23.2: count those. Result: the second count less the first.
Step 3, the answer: 10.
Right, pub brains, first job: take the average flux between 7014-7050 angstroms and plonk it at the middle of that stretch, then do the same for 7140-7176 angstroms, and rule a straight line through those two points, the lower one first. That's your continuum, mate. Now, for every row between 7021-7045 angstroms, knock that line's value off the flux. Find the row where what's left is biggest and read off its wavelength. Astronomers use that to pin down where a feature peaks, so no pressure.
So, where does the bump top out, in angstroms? 7042.46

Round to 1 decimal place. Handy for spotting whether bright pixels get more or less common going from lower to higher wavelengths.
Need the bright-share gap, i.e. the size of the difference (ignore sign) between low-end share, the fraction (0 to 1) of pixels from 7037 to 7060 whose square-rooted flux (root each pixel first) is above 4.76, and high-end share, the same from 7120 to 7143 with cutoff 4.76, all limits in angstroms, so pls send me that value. 1.0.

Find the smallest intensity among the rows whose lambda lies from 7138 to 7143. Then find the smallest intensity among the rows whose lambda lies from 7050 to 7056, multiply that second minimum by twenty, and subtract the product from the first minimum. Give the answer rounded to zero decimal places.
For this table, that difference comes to -463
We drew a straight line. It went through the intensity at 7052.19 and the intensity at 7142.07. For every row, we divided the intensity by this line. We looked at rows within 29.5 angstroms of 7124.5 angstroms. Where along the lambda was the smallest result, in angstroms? 7132.21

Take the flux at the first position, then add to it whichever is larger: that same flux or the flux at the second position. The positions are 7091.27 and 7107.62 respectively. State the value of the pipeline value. 45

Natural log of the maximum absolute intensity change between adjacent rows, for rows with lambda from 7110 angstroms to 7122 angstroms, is -1.08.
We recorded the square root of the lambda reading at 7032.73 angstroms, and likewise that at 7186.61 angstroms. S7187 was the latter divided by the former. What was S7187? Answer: 0.94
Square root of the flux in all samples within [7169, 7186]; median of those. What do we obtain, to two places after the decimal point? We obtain 4.77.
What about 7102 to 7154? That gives 4.58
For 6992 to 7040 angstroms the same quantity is 4.92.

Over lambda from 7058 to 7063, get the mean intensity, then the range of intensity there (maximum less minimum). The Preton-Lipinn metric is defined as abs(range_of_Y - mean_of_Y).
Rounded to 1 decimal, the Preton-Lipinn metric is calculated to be 23.6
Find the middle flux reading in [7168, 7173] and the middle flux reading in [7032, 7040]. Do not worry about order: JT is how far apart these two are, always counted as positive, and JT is 4.1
